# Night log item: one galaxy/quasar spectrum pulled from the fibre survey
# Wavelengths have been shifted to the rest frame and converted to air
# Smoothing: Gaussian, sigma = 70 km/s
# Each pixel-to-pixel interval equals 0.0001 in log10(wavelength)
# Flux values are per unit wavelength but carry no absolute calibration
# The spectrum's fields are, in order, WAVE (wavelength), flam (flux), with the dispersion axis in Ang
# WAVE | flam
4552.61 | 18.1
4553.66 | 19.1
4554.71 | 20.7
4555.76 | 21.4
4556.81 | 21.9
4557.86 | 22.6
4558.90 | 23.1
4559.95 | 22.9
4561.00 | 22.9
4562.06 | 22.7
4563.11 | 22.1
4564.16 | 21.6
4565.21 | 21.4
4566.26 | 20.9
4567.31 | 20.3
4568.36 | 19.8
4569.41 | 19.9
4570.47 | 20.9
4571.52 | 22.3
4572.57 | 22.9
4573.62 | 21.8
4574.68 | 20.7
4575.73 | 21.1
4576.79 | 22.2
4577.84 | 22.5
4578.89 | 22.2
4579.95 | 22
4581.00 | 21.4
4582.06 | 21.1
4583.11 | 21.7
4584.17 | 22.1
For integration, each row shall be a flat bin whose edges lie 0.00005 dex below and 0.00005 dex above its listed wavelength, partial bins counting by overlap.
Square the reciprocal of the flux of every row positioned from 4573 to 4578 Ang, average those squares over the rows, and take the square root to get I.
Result 0.0462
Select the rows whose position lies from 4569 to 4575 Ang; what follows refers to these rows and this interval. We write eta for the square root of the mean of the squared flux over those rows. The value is 21.4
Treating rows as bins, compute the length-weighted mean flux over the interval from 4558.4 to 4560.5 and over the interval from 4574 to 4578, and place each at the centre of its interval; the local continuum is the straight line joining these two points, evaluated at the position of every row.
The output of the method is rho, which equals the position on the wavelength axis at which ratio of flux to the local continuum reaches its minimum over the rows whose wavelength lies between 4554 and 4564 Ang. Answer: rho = 4554.71 Ang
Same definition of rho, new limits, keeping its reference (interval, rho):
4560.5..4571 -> 4568.36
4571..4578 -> 4574.68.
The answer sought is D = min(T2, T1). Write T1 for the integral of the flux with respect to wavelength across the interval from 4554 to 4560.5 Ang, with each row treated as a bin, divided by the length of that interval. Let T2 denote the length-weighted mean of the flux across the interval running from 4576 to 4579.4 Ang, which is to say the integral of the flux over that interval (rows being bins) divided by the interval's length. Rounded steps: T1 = 22.0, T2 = 22.2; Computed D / 22.0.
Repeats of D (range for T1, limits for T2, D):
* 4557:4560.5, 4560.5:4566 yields 22.1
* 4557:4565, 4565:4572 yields 20.8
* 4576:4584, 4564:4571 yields 20.6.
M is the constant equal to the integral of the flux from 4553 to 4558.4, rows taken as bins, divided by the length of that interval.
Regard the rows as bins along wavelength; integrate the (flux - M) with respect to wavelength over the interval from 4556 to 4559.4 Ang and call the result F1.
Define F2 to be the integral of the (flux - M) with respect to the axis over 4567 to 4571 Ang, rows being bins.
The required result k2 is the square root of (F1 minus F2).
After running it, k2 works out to 2.84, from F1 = 4.6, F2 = -3.5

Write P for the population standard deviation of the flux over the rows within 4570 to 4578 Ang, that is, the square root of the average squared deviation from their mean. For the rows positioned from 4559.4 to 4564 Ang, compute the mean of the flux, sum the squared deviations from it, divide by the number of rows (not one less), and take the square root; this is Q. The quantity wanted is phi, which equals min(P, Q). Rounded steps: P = 0.8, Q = 0.33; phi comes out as 0.3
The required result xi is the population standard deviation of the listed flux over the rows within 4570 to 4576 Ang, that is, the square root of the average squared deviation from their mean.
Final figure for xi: 0.8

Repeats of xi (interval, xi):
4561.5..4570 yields 1.0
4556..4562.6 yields 0.4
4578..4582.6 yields 0.4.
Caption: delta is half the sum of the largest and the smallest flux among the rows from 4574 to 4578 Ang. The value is 21.6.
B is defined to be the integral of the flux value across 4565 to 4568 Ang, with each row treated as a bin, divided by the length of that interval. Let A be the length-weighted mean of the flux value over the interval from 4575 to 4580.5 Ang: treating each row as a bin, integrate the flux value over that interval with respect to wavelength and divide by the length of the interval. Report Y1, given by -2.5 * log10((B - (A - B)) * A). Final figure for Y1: -6.59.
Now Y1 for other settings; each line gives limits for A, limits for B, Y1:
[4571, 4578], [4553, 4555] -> -6.45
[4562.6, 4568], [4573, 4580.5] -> -6.69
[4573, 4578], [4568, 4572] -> -6.58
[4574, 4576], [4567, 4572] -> -6.57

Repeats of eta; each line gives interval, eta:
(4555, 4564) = 22.5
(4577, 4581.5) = 22.0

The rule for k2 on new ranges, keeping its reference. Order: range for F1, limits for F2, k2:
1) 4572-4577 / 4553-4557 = 2.26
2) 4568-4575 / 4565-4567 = 1.07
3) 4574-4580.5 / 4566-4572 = 2.66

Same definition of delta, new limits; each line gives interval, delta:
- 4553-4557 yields 20.5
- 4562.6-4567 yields 21.5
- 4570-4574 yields 21.9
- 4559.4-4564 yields 22.5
